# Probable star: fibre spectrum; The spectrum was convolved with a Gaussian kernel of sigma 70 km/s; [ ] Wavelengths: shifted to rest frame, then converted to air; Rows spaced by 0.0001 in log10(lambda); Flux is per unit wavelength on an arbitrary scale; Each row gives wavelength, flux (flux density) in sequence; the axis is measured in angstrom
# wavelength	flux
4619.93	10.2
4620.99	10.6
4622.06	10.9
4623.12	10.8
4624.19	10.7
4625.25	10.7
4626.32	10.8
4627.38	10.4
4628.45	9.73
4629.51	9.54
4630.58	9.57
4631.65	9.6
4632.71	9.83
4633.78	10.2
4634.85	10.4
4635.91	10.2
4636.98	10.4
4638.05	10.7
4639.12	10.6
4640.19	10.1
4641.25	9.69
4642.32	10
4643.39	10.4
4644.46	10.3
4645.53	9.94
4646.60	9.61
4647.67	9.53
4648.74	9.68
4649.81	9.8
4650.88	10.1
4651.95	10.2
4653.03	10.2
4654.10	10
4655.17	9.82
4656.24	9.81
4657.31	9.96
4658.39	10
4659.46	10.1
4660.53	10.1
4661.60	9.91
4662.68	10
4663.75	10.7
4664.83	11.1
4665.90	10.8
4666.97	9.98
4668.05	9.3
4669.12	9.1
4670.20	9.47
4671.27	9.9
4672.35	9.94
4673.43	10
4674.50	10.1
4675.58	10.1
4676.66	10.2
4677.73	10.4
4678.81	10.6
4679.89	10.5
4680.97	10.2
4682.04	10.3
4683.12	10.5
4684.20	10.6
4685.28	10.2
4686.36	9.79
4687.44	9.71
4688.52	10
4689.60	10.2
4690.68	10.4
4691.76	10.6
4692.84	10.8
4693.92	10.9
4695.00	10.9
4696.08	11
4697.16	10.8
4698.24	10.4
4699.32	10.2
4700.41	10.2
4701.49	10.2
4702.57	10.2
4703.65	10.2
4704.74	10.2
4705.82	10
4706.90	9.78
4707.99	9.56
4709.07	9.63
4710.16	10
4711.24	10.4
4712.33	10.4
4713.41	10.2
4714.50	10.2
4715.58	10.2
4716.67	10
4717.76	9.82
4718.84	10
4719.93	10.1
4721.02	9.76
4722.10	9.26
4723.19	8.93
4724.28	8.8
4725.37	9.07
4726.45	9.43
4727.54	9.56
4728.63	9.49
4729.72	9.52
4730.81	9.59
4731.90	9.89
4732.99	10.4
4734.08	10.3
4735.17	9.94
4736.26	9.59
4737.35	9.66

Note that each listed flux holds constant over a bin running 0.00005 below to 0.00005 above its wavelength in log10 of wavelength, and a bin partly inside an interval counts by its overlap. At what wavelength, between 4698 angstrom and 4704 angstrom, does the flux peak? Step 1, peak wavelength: 4698.24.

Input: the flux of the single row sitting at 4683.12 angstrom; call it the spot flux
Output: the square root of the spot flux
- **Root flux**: 3.24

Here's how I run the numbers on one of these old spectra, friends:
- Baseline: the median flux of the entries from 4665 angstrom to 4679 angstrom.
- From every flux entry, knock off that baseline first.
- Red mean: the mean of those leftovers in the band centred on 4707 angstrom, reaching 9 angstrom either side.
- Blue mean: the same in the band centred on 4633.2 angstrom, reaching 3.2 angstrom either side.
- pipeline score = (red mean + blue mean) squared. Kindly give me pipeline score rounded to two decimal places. 0.01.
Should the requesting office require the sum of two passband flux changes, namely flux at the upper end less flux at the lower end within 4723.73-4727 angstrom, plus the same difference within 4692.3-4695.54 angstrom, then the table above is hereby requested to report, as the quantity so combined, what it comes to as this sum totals 0.7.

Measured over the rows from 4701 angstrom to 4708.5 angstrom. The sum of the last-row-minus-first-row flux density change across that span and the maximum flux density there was 9.6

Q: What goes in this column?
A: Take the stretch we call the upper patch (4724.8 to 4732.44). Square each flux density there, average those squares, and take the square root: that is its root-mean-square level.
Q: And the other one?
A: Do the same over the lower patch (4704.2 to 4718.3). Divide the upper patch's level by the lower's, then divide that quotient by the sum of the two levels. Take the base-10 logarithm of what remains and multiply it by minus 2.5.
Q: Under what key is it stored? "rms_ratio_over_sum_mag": 3.29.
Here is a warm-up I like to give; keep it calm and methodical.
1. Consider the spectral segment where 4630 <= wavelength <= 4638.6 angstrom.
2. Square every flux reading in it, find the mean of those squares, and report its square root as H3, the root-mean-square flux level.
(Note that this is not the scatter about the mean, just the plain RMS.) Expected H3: 10.12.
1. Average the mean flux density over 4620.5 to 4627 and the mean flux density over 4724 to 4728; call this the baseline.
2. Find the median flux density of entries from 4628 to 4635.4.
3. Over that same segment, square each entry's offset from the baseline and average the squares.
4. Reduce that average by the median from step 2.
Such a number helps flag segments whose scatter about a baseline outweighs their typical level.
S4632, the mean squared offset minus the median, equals -9.61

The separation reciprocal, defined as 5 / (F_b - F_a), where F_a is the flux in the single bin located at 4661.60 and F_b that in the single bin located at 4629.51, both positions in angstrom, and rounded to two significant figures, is -14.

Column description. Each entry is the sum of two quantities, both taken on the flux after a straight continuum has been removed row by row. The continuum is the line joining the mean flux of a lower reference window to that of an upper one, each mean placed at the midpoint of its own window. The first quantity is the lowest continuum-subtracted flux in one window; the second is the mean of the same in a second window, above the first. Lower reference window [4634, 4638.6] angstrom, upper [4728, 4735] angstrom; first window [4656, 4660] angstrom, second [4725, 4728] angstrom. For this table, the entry -1.0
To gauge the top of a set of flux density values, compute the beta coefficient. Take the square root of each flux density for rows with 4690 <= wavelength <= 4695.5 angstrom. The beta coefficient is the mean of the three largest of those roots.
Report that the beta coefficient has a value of 3.30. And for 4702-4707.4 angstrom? 3.19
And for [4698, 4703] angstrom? 3.20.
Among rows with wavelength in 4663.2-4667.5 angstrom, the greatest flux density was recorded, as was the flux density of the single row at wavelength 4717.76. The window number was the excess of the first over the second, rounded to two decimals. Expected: 1.28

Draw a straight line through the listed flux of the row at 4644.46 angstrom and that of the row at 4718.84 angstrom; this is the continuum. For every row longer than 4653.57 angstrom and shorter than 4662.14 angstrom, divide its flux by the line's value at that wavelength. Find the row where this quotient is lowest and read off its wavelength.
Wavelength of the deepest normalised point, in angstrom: 4656.24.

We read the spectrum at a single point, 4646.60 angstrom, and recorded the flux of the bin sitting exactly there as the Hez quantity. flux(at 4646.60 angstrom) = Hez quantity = 9.61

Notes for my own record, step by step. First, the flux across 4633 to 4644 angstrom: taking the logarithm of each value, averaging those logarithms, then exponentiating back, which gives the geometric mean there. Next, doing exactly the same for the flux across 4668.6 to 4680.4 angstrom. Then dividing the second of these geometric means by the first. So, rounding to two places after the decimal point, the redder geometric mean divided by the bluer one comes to 0.98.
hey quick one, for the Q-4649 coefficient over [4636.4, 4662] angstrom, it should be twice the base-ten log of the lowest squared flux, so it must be 3.92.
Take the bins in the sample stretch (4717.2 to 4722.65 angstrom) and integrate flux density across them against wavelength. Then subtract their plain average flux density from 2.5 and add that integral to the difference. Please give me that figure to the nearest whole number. 46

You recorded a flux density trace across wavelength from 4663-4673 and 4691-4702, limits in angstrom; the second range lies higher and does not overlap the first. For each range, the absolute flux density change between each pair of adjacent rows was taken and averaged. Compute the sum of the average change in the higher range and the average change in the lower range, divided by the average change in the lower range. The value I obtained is 1.3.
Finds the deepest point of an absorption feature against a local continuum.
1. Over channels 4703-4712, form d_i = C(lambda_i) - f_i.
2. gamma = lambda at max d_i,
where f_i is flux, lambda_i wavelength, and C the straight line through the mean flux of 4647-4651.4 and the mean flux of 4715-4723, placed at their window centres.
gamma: 4707.99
